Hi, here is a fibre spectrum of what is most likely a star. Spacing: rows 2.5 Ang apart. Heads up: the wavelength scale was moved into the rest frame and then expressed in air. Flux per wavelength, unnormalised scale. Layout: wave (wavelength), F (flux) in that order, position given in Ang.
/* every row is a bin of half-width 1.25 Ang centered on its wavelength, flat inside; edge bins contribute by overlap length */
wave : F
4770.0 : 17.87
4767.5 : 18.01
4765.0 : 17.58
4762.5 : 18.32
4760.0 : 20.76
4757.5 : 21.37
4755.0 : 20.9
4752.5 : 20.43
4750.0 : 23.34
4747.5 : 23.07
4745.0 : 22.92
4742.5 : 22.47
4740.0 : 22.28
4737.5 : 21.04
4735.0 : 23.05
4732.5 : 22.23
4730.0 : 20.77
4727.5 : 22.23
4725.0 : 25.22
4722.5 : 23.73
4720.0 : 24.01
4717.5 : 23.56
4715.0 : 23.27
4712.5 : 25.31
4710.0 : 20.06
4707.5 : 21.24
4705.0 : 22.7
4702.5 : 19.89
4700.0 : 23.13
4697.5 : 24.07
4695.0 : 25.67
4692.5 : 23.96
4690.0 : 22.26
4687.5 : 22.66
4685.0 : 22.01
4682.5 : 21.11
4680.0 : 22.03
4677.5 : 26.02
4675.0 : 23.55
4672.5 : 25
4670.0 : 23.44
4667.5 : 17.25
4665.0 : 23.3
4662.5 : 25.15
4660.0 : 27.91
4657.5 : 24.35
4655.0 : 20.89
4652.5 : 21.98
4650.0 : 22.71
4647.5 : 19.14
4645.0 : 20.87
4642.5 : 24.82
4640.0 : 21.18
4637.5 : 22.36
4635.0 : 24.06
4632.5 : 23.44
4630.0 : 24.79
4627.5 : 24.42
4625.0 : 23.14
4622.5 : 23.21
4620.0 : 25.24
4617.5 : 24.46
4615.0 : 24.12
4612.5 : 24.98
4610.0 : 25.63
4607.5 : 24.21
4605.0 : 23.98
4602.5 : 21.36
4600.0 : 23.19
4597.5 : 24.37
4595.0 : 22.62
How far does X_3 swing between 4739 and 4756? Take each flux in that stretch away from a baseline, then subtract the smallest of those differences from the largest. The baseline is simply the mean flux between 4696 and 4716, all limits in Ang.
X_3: 2.9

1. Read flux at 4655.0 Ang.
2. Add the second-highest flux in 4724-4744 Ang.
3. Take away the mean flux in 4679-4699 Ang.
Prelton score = 21.0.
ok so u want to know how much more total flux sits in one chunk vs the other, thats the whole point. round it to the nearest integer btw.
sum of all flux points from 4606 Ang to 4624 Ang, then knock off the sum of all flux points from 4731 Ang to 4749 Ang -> 15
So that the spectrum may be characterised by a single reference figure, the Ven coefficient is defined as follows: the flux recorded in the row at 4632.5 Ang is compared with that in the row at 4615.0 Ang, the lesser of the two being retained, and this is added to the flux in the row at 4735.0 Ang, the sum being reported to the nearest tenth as 46.5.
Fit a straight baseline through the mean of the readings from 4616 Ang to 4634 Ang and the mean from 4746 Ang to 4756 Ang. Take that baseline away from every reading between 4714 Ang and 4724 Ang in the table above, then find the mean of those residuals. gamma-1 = 1.2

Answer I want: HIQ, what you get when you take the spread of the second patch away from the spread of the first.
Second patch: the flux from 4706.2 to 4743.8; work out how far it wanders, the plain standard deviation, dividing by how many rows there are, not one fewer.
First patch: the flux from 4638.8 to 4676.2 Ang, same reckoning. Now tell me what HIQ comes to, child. 1.1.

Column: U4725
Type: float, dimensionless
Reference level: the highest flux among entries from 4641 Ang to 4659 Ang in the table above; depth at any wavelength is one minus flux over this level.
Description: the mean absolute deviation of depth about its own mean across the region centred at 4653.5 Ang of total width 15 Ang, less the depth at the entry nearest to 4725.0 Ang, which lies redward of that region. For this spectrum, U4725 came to 0.10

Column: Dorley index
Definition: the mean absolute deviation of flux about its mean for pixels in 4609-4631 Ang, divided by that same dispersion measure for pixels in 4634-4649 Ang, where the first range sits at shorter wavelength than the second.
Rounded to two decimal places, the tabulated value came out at 0.38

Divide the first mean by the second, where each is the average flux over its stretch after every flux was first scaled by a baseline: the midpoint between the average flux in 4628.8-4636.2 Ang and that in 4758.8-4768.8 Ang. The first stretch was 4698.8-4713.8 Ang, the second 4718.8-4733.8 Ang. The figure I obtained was 0.96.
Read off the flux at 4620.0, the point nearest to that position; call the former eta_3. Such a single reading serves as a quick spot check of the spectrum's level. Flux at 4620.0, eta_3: 25.24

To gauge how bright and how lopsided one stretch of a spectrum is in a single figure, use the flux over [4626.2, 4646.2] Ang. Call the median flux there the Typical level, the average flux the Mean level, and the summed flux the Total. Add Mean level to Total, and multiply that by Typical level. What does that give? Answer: 4968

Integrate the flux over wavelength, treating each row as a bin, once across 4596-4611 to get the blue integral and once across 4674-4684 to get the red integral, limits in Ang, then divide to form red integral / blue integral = 0.6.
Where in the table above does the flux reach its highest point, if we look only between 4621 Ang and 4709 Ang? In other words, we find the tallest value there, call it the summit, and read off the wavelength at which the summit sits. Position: 4660.0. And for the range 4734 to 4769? 4750.0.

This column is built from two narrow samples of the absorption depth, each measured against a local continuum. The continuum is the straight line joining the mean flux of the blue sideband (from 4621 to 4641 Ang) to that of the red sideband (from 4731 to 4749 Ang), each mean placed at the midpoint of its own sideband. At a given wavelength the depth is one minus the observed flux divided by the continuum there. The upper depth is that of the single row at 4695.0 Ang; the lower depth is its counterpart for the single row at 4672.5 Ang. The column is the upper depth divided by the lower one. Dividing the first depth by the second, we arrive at 1.4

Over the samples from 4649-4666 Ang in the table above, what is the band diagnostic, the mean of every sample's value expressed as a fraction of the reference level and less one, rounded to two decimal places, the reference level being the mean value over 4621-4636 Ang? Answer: 0.00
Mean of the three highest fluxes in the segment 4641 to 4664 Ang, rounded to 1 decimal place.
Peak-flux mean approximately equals 26.0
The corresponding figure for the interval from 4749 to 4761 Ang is 21.9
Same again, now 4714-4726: 24.3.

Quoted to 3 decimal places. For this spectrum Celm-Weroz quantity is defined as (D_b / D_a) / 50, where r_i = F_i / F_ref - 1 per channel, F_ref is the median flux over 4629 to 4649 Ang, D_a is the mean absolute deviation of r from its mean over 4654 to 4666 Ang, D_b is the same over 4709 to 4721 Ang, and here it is 0.014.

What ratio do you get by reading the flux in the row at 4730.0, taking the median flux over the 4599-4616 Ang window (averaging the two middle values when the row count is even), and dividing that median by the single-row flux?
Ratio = 1.16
